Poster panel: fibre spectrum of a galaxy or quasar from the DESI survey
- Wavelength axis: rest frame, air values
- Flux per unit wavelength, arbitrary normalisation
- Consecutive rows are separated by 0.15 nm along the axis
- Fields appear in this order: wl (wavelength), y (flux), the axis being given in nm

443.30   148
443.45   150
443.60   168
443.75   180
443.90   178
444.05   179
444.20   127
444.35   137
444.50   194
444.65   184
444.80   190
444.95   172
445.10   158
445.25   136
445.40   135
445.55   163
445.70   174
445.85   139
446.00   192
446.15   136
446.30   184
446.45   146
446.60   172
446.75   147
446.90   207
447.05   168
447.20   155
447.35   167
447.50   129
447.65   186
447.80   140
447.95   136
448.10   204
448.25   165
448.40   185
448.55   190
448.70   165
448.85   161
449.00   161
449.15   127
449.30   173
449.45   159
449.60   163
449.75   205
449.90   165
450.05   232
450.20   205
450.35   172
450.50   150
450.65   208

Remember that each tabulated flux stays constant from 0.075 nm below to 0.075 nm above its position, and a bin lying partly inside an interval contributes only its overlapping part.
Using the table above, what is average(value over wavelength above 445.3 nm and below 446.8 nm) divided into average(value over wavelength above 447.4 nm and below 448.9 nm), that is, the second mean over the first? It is 1.05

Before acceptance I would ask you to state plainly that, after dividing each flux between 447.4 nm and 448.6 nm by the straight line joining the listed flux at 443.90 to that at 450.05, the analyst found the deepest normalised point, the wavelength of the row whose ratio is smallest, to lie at 447.50 nm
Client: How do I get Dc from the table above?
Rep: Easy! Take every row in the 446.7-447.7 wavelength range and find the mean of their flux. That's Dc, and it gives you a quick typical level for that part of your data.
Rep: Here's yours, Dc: 166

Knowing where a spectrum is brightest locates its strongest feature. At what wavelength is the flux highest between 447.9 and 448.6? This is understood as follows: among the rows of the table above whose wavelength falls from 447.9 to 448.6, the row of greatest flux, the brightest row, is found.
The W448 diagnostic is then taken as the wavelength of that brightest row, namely 448.10 nm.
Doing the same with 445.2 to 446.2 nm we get 446.00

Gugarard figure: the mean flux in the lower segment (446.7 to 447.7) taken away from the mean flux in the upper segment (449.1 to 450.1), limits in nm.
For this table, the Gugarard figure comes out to 9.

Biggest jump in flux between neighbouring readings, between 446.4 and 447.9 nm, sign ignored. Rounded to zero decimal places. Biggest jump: 60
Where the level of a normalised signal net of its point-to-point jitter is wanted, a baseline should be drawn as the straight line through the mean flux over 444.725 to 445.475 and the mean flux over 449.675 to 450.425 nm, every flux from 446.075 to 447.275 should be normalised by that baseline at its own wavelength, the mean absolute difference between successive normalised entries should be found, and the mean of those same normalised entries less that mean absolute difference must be 0.76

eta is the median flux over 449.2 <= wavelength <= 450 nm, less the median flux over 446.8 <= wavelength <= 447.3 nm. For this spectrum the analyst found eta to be -3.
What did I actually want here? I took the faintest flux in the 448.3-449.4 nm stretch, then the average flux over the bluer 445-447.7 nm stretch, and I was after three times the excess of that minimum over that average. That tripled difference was -101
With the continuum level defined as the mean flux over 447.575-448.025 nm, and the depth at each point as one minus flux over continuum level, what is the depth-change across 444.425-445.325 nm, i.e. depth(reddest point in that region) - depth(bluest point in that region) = 0.38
